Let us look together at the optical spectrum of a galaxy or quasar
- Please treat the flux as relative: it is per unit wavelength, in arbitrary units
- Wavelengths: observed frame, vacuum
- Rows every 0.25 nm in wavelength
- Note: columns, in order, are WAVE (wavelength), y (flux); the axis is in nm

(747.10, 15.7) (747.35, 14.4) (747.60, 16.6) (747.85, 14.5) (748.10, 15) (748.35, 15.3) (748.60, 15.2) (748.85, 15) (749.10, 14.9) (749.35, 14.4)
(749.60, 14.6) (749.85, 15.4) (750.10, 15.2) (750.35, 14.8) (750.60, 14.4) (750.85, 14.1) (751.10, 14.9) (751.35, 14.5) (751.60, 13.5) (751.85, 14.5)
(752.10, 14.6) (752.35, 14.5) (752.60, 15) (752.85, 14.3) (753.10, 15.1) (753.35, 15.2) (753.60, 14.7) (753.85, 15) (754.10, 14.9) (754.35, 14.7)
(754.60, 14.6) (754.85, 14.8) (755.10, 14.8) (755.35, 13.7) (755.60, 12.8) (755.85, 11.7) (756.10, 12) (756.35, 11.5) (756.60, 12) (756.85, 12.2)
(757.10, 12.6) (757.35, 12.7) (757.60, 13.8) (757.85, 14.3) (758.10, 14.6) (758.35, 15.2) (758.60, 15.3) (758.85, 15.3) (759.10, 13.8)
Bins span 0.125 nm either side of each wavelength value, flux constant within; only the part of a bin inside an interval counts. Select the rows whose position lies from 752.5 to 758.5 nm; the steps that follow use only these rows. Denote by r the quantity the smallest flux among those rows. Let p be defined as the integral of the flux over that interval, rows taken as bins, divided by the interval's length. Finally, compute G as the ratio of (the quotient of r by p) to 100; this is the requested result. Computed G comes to 0.0083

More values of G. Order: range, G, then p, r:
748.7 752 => 0.0092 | 14.6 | 13.5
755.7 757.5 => 0.0095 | 12.1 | 11.5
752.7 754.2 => 0.0096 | 14.9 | 14.3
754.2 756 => 0.0084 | 13.9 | 11.7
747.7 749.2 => 0.0097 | 15.0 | 14.5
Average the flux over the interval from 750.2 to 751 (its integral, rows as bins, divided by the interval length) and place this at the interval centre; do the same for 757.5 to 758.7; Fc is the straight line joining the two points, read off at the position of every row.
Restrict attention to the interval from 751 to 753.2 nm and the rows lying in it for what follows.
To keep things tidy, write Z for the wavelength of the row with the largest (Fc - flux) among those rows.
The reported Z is 751.60 nm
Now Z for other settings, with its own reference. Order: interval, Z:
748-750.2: 749.35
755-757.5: 756.35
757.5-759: 757.60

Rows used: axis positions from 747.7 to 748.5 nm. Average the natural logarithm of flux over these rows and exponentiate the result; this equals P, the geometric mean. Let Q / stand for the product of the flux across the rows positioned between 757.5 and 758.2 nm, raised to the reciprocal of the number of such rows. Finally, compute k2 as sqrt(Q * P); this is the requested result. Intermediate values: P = 14.9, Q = 14.2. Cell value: 14.6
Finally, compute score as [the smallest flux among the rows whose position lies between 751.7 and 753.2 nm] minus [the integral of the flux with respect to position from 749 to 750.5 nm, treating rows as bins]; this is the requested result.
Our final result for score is -8.0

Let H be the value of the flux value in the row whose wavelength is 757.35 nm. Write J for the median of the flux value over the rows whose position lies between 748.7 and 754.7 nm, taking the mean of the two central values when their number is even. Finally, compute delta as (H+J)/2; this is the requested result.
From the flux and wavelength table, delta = 13.7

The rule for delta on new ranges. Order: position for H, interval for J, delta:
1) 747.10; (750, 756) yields 15.2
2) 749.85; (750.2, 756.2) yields 15.0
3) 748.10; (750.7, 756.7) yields 14.8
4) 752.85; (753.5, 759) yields 14.4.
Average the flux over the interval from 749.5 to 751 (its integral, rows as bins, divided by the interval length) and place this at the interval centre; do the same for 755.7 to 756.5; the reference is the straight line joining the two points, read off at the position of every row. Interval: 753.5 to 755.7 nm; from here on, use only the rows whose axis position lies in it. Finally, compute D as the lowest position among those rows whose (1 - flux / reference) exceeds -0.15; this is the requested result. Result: 753.60 nm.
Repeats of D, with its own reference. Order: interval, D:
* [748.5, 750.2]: 748.60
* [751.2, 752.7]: 751.35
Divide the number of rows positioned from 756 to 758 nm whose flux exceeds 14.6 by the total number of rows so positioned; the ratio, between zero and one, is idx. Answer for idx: 0.00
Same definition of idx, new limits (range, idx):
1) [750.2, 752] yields 0.29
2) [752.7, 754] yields 0.80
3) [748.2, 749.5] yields 0.80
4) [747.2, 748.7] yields 0.67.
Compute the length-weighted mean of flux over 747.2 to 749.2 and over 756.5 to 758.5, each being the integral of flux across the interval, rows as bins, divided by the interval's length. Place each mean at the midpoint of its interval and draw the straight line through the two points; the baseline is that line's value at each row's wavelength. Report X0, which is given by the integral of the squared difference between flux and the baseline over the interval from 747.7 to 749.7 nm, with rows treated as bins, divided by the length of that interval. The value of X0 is 0.1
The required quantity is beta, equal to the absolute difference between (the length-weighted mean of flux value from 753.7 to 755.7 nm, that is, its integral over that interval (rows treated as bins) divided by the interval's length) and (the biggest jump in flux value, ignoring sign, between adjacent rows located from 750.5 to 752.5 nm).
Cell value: 13.4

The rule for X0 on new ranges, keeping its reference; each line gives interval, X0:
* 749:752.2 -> 0.2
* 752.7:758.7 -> 1.4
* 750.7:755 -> 0.4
